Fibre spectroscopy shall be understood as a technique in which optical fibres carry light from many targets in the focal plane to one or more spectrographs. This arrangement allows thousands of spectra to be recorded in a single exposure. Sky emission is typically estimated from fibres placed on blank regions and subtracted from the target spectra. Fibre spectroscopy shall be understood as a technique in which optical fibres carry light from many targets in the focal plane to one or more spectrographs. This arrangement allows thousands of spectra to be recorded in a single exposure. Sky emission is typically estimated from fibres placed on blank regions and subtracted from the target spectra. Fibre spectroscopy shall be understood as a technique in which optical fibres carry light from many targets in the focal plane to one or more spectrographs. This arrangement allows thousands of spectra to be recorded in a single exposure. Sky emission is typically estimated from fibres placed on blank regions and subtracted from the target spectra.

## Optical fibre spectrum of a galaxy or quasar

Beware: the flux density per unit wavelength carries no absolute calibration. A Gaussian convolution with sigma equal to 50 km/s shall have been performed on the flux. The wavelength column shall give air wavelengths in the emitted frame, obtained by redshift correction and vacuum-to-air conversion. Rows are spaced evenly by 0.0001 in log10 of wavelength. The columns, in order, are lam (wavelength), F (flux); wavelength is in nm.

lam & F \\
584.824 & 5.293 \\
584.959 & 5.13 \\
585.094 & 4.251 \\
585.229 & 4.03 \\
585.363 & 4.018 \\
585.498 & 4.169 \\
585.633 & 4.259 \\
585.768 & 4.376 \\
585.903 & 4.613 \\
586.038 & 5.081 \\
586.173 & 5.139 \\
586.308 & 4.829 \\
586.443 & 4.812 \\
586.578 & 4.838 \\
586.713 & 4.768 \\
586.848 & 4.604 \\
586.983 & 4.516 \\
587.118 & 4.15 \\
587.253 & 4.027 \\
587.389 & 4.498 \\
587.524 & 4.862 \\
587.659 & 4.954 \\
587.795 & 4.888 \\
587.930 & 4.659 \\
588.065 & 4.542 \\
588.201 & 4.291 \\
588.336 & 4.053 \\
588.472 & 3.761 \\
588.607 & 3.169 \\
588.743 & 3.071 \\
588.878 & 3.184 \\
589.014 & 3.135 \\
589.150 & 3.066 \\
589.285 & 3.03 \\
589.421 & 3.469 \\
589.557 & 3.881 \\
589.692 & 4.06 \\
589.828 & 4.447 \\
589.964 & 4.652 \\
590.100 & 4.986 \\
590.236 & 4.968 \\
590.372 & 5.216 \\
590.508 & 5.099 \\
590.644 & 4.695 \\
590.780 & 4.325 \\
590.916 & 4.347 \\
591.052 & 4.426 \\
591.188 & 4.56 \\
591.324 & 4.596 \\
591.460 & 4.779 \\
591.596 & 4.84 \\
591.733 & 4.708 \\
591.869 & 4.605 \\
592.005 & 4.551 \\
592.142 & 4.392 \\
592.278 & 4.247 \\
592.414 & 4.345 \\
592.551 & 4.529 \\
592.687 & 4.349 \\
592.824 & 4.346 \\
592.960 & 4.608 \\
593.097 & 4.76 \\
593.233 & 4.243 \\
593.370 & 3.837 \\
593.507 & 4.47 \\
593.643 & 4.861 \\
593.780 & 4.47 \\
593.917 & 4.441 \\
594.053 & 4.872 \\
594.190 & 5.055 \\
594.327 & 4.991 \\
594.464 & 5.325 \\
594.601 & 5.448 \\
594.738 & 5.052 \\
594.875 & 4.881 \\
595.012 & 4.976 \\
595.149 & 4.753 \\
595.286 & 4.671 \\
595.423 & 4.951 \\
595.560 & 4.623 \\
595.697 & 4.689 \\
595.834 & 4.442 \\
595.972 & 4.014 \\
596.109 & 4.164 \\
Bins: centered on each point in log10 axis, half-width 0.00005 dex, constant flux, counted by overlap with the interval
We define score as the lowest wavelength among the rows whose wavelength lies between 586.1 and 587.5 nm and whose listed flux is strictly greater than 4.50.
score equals 586.173 nm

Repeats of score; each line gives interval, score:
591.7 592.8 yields 591.733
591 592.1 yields 591.188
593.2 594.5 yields 593.643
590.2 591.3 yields 590.236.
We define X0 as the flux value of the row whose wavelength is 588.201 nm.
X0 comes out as 4.291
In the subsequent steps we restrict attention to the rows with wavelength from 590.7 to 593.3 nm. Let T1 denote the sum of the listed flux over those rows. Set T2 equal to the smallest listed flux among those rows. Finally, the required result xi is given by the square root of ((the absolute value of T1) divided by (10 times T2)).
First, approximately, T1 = 85.6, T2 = 4.243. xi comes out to 1.42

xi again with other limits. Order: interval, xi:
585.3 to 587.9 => 1.47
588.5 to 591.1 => 1.60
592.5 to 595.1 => 1.53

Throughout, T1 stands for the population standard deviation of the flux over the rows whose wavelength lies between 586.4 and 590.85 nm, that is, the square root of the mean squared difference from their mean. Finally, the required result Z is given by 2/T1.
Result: 3.0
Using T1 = 0.67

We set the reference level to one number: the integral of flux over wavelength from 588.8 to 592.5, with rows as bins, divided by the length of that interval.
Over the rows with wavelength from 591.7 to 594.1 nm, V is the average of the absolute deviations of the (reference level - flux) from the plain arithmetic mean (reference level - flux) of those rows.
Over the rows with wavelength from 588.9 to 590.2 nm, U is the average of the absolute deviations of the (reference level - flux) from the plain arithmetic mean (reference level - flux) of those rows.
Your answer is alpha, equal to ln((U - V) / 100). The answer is -5.46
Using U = 0.61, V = 0.184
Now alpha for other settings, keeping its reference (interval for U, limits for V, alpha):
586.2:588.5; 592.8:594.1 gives -7.44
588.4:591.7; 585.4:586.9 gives -5.54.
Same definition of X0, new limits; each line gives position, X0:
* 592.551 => 4.529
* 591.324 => 4.596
